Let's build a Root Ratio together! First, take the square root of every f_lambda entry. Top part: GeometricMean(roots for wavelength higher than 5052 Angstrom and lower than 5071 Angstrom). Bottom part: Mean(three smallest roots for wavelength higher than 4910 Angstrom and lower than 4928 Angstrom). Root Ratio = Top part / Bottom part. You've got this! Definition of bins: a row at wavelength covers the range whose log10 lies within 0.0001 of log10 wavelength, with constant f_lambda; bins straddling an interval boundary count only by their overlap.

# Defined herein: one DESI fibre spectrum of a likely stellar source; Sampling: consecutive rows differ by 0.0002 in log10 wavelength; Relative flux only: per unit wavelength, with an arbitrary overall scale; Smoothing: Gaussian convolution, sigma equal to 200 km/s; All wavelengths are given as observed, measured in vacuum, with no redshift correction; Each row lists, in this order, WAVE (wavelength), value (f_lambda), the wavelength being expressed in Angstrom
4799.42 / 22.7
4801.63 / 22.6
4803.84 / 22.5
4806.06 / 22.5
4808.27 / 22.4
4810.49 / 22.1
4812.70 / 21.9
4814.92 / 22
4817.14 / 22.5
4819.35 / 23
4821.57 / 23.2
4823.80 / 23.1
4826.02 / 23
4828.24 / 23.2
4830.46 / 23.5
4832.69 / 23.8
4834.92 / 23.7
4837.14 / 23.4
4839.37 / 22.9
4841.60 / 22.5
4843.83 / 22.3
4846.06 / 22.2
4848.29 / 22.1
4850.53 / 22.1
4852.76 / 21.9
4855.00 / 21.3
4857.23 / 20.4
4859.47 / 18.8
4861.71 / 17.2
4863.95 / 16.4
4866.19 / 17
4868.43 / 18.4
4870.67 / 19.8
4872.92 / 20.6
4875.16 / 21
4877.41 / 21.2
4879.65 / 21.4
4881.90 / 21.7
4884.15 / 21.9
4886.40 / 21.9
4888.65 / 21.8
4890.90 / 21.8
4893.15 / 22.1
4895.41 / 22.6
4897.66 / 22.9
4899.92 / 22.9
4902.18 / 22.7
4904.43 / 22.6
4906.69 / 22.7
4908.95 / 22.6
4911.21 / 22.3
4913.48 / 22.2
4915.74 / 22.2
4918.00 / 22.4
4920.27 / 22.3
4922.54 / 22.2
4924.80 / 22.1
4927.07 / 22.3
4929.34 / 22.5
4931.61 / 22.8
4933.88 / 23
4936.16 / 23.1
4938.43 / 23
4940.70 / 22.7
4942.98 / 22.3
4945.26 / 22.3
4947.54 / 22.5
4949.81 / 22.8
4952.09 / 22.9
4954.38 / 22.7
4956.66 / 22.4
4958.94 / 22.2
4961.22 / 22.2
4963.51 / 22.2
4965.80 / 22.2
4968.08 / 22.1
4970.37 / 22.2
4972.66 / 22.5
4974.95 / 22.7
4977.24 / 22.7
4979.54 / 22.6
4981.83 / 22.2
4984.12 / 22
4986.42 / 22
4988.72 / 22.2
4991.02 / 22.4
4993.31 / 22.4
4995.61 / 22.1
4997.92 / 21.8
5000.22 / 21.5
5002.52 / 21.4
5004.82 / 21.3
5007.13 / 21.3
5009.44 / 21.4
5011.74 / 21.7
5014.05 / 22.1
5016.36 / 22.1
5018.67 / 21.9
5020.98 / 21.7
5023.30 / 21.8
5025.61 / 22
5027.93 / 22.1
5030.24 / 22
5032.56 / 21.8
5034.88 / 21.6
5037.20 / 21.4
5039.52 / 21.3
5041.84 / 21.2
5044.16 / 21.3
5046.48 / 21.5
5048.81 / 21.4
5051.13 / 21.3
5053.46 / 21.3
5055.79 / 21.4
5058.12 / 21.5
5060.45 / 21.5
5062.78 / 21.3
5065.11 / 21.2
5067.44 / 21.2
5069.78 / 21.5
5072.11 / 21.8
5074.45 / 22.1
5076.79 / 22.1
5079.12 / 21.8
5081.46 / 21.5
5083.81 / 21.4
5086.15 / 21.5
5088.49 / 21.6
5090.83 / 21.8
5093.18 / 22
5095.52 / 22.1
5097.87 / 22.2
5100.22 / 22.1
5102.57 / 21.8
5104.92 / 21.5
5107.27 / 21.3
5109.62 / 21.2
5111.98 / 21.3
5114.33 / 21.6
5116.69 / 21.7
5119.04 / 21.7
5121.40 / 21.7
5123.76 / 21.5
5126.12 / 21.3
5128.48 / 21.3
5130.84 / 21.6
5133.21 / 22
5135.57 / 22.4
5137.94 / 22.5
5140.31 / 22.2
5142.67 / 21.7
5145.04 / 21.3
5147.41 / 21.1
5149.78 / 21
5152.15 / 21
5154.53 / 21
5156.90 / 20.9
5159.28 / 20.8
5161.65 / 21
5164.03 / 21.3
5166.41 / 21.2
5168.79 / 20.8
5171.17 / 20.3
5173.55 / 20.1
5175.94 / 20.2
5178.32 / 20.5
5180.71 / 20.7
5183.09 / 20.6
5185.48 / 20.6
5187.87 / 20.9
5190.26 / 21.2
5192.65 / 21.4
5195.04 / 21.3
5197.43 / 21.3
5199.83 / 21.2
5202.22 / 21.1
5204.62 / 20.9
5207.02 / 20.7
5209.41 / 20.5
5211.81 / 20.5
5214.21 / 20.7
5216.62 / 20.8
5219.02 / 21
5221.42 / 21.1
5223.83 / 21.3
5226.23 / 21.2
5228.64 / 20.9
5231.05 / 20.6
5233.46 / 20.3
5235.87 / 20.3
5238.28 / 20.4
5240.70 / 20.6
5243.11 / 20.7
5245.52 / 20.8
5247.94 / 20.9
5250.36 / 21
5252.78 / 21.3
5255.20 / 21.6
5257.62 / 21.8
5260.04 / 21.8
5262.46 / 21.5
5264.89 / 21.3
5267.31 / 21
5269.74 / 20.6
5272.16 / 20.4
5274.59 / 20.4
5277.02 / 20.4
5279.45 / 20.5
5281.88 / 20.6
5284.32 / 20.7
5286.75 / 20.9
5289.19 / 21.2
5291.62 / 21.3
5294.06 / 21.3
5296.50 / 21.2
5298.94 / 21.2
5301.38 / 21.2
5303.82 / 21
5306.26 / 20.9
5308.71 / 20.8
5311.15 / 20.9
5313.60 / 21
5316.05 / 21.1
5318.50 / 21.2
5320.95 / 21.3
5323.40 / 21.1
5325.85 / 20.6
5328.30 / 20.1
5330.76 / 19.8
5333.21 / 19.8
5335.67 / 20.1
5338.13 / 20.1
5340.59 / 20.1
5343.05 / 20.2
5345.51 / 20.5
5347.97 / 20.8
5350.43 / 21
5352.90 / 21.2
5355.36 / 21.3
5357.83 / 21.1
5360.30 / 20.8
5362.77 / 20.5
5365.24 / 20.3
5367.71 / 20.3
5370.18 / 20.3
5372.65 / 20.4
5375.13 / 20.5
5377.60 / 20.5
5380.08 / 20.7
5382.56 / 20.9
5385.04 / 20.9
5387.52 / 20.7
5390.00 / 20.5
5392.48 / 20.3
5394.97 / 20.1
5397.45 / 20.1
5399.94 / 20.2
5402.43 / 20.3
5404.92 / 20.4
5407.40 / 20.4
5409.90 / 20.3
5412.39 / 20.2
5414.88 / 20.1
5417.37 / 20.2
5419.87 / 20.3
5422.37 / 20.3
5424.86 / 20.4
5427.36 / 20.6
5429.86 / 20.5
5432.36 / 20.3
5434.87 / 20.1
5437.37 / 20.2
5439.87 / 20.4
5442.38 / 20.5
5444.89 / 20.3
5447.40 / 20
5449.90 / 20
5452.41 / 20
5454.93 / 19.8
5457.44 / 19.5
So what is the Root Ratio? 0.98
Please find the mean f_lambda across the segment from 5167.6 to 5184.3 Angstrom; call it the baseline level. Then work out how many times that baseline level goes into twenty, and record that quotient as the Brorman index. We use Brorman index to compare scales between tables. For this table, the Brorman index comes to 0.978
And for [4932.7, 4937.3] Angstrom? 0.868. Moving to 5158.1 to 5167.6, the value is 0.949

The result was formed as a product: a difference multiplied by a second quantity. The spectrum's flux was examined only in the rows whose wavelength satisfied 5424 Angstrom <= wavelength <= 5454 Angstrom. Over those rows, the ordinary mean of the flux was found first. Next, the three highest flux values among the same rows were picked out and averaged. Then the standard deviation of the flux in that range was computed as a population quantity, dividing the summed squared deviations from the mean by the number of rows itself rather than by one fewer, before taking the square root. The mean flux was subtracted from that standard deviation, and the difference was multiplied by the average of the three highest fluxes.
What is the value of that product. -412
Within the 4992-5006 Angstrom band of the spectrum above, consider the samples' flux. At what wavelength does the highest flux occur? 4993.31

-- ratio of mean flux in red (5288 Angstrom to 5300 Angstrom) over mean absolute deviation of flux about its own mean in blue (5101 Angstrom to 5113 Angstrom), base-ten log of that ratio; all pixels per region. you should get 2.06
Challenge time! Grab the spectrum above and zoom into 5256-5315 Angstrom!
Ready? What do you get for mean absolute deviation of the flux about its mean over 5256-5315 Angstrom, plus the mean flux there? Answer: 21.3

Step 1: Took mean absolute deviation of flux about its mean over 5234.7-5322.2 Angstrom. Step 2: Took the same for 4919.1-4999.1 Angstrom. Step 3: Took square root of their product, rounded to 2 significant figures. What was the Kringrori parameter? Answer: 0.29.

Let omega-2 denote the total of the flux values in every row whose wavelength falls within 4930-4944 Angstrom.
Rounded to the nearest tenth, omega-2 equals 136.9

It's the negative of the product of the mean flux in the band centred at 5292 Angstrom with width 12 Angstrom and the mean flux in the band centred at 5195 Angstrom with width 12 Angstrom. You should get -451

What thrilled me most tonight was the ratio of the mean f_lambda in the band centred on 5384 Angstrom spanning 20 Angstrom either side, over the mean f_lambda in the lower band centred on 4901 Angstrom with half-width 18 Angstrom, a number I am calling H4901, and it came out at 0.914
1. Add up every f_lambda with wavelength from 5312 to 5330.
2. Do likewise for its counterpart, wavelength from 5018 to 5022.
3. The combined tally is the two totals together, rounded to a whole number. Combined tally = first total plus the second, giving 190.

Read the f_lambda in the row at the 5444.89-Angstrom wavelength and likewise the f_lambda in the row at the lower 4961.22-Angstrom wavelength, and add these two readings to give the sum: 42.5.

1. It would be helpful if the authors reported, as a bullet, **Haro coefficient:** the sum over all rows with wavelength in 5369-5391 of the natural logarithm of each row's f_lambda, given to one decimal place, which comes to 27.2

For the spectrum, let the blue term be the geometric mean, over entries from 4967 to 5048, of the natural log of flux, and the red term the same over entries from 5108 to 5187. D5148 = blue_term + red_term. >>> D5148 6.14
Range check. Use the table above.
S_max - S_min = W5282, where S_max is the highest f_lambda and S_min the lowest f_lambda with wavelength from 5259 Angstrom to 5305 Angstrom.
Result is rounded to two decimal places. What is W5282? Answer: 1.40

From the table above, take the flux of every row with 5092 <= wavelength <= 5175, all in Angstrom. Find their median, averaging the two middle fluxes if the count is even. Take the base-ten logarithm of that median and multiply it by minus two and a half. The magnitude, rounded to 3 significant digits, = -3.32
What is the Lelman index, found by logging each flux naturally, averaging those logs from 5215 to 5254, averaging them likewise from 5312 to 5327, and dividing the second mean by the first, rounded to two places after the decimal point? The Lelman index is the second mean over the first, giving 1.00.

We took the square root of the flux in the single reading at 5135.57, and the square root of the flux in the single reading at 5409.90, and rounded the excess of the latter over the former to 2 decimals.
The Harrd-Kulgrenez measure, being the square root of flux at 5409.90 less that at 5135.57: -0.23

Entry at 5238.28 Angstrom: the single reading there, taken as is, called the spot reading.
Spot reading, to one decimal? 20.4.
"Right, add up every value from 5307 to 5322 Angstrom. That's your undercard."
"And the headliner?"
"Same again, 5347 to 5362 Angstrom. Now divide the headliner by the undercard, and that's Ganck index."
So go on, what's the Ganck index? 0.999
